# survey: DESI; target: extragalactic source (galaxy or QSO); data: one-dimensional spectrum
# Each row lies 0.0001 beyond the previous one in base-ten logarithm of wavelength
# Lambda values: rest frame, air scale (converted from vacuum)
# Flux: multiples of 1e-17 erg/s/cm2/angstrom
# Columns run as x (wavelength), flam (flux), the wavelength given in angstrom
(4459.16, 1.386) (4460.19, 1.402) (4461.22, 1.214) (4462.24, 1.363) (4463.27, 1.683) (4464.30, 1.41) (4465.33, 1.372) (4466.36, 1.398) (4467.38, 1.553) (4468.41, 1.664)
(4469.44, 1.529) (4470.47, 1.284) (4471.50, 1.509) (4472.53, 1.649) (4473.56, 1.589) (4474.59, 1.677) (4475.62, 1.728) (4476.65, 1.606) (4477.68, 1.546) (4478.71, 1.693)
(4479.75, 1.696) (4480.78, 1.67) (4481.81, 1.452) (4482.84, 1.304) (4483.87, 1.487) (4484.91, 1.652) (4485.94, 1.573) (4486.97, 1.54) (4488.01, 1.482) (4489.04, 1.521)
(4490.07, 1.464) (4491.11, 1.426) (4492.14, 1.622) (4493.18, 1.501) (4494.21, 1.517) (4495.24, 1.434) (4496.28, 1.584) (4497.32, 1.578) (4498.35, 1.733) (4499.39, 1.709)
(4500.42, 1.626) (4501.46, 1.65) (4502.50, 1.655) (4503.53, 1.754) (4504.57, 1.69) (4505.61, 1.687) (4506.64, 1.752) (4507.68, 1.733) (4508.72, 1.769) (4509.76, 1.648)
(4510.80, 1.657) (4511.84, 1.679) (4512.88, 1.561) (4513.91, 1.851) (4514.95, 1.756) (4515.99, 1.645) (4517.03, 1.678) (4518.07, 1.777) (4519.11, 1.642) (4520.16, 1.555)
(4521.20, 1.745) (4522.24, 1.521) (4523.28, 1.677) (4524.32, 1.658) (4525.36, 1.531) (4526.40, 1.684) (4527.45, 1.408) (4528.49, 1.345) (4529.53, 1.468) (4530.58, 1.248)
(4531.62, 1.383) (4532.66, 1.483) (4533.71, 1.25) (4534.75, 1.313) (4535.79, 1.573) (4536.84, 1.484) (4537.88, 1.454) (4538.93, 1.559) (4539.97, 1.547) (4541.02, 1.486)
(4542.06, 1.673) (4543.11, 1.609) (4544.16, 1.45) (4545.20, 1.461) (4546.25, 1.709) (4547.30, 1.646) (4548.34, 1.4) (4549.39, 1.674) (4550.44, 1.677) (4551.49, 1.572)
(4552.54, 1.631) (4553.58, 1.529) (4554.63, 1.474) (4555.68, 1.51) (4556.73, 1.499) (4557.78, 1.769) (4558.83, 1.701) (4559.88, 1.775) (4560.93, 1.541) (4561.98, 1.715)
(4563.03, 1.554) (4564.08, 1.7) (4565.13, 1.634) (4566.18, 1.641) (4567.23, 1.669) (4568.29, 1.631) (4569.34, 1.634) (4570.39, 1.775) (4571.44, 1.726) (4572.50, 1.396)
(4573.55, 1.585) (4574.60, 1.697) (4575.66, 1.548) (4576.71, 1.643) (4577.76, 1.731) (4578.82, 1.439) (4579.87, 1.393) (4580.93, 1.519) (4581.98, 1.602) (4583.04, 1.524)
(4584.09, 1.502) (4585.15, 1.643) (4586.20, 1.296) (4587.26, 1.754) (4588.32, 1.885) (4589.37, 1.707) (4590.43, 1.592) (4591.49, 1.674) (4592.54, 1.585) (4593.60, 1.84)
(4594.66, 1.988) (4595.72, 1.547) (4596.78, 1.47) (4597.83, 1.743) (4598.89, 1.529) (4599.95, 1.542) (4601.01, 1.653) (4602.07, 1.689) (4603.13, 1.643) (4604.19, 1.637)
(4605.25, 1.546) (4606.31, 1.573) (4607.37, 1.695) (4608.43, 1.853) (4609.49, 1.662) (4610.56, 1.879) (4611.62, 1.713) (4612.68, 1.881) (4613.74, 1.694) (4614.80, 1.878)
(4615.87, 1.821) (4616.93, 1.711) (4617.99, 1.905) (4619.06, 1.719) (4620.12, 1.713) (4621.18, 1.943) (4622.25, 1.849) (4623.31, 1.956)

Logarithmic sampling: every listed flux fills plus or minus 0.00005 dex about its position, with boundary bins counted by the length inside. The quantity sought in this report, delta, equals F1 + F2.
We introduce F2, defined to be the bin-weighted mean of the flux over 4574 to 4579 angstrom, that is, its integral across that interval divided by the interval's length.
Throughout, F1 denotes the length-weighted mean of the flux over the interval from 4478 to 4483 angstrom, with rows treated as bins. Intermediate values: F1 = 1.58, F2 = 1.62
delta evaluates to 3.20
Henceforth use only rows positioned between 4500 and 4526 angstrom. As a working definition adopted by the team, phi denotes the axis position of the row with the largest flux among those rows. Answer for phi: 4513.91 angstrom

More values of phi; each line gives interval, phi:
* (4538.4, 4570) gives 4559.88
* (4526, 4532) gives 4526.40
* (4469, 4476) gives 4475.62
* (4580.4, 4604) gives 4594.66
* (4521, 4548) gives 4521.20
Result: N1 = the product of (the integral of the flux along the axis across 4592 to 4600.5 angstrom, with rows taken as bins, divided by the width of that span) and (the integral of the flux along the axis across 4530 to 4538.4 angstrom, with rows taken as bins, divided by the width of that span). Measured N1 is 2.32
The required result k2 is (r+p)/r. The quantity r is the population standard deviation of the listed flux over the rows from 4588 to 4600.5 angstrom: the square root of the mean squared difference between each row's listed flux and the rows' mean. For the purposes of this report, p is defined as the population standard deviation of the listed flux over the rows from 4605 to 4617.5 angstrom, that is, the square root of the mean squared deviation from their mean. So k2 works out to 1.7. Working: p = 0.114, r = 0.15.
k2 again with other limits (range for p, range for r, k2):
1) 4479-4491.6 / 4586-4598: 1.6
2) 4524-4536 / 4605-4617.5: 2.2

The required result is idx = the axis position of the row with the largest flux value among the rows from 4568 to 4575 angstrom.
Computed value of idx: 4570.39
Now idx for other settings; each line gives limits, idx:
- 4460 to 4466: 4463.27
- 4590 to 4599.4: 4594.66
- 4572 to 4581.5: 4577.76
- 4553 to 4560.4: 4559.88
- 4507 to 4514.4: 4513.91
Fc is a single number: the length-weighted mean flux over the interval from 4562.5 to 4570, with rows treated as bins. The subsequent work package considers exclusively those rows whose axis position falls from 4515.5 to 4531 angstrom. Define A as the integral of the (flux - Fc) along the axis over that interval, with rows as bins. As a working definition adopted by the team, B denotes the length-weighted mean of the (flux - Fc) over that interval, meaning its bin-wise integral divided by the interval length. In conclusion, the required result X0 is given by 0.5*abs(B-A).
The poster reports 0.48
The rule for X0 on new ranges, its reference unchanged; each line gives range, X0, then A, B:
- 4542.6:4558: 0.51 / -1.1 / -0.07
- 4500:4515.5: 0.42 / 0.9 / 0.06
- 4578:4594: 0.32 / -0.7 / -0.04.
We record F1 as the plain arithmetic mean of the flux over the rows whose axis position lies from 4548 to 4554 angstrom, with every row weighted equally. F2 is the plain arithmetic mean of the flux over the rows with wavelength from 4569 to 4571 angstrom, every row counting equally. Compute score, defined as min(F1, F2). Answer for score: 1.58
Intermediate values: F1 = 1.58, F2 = 1.70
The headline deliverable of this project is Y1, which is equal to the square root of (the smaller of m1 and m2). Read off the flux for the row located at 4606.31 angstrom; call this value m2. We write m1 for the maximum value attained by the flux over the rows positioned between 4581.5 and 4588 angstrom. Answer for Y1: 1.25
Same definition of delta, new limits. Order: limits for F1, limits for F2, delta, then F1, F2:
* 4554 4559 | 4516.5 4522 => 3.25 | 1.58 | 1.67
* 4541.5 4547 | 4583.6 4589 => 3.20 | 1.58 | 1.62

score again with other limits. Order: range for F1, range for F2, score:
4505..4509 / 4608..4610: 1.74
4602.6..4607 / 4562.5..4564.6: 1.60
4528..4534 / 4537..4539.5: 1.36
